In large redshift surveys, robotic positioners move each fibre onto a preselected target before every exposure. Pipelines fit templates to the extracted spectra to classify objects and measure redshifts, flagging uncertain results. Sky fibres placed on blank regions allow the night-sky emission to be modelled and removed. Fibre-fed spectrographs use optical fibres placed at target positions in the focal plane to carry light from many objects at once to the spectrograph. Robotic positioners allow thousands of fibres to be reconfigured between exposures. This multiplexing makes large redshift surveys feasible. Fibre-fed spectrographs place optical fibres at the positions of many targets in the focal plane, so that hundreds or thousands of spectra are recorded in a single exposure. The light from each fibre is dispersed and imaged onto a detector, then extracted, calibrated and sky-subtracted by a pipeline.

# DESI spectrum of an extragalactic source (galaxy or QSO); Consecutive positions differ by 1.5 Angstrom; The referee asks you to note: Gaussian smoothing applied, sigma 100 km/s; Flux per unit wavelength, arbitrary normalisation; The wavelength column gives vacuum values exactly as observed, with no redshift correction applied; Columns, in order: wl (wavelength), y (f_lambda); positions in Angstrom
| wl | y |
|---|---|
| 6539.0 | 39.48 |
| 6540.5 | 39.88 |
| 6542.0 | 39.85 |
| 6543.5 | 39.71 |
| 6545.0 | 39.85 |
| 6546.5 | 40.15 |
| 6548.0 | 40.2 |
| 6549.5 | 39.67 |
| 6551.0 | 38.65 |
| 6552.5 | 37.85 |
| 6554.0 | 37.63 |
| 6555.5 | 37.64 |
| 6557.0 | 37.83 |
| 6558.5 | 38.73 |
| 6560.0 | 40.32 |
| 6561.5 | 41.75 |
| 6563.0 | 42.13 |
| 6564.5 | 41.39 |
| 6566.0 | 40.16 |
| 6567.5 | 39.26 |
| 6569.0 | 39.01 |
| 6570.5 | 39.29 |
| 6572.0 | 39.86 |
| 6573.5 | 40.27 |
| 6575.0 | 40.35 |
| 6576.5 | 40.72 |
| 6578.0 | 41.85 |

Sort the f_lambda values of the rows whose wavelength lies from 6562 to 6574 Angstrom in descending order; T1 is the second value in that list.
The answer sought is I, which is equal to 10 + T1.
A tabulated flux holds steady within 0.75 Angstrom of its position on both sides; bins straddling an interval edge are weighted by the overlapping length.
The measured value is 51.4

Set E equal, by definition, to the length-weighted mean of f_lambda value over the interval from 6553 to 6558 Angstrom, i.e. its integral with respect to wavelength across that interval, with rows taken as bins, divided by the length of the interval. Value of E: 37.8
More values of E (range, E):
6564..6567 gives 40.6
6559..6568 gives 40.8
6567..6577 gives 39.8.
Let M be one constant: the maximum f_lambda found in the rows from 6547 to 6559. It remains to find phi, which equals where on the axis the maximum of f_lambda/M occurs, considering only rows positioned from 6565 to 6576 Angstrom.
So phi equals 6575.0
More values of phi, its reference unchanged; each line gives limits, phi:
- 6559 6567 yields 6563.0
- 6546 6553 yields 6548.0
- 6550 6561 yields 6560.0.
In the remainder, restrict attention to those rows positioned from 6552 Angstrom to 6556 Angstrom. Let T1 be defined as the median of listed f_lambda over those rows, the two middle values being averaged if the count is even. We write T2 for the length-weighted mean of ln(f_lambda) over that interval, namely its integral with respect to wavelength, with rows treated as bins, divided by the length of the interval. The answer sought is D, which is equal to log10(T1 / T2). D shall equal 1.02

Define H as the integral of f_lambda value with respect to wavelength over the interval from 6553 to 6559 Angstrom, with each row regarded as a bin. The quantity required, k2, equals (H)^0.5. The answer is 15.1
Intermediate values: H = 228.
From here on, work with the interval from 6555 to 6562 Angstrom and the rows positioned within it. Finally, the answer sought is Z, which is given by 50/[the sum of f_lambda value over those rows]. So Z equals 0.255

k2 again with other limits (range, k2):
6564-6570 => 15.5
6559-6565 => 15.7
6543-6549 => 15.5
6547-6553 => 15.3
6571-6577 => 15.5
